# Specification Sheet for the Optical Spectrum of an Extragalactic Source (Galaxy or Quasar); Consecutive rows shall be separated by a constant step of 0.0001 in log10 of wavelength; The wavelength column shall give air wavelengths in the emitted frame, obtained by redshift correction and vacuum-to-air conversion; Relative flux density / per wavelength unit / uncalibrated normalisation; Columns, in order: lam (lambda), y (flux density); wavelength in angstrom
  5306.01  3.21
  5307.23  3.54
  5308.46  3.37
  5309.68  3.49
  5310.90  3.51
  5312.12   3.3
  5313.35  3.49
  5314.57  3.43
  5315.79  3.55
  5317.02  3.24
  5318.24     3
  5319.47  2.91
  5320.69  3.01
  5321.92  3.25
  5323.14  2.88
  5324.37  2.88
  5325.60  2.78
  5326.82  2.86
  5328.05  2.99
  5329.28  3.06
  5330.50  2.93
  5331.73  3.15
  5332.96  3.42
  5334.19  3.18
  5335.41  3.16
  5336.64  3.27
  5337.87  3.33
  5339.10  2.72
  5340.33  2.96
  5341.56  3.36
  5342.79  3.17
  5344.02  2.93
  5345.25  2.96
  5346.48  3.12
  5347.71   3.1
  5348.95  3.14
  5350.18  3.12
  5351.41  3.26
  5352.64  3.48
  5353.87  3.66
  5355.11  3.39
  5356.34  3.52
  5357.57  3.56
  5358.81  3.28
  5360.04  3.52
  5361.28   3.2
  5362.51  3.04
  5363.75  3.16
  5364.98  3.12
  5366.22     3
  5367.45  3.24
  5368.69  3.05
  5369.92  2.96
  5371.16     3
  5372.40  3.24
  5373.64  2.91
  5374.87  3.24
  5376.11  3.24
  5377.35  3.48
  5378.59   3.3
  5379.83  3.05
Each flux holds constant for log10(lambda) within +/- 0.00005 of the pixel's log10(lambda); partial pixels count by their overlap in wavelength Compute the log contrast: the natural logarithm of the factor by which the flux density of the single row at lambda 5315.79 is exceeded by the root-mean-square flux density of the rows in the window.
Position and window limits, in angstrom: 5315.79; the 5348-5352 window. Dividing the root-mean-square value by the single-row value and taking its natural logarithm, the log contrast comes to -0.11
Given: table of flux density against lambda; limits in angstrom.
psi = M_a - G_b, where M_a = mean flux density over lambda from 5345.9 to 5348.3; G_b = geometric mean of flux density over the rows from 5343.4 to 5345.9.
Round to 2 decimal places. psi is 0.17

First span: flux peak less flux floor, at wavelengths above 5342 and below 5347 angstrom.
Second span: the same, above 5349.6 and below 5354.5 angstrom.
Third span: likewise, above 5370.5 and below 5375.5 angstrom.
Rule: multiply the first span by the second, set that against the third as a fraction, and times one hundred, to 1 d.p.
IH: 39.3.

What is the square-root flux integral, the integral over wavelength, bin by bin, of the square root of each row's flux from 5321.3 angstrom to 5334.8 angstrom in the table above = 23.5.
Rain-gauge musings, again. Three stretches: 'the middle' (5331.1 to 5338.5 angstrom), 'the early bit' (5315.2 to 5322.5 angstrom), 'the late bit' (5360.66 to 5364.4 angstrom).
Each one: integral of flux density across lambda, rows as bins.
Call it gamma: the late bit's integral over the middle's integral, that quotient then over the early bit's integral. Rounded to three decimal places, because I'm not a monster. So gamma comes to 0.021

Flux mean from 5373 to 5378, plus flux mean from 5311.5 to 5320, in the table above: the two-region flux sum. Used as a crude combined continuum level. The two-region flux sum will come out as 6.49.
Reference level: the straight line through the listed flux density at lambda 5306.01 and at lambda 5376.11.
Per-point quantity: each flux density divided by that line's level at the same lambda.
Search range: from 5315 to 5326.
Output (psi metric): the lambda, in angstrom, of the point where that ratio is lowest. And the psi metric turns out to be 5325.60 angstrom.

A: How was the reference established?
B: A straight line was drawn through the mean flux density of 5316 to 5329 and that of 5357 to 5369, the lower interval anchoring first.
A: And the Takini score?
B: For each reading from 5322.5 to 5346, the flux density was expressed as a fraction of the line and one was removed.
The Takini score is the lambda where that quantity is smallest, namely 5339.10 angstrom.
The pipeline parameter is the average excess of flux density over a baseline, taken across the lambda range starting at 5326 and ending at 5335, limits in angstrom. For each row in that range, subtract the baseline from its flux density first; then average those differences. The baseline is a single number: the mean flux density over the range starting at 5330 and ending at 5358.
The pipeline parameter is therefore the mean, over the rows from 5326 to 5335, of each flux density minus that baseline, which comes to -0.13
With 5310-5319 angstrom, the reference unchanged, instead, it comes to 0.15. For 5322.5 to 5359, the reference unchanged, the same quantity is -0.06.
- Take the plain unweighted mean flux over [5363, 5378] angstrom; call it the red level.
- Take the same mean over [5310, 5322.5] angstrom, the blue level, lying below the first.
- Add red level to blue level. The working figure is 6.41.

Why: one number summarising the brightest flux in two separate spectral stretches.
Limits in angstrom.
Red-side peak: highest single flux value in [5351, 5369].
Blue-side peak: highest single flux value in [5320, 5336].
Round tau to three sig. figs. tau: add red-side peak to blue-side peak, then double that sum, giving 14.2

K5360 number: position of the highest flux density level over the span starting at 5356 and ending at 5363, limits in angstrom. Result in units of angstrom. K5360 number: 5357.57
